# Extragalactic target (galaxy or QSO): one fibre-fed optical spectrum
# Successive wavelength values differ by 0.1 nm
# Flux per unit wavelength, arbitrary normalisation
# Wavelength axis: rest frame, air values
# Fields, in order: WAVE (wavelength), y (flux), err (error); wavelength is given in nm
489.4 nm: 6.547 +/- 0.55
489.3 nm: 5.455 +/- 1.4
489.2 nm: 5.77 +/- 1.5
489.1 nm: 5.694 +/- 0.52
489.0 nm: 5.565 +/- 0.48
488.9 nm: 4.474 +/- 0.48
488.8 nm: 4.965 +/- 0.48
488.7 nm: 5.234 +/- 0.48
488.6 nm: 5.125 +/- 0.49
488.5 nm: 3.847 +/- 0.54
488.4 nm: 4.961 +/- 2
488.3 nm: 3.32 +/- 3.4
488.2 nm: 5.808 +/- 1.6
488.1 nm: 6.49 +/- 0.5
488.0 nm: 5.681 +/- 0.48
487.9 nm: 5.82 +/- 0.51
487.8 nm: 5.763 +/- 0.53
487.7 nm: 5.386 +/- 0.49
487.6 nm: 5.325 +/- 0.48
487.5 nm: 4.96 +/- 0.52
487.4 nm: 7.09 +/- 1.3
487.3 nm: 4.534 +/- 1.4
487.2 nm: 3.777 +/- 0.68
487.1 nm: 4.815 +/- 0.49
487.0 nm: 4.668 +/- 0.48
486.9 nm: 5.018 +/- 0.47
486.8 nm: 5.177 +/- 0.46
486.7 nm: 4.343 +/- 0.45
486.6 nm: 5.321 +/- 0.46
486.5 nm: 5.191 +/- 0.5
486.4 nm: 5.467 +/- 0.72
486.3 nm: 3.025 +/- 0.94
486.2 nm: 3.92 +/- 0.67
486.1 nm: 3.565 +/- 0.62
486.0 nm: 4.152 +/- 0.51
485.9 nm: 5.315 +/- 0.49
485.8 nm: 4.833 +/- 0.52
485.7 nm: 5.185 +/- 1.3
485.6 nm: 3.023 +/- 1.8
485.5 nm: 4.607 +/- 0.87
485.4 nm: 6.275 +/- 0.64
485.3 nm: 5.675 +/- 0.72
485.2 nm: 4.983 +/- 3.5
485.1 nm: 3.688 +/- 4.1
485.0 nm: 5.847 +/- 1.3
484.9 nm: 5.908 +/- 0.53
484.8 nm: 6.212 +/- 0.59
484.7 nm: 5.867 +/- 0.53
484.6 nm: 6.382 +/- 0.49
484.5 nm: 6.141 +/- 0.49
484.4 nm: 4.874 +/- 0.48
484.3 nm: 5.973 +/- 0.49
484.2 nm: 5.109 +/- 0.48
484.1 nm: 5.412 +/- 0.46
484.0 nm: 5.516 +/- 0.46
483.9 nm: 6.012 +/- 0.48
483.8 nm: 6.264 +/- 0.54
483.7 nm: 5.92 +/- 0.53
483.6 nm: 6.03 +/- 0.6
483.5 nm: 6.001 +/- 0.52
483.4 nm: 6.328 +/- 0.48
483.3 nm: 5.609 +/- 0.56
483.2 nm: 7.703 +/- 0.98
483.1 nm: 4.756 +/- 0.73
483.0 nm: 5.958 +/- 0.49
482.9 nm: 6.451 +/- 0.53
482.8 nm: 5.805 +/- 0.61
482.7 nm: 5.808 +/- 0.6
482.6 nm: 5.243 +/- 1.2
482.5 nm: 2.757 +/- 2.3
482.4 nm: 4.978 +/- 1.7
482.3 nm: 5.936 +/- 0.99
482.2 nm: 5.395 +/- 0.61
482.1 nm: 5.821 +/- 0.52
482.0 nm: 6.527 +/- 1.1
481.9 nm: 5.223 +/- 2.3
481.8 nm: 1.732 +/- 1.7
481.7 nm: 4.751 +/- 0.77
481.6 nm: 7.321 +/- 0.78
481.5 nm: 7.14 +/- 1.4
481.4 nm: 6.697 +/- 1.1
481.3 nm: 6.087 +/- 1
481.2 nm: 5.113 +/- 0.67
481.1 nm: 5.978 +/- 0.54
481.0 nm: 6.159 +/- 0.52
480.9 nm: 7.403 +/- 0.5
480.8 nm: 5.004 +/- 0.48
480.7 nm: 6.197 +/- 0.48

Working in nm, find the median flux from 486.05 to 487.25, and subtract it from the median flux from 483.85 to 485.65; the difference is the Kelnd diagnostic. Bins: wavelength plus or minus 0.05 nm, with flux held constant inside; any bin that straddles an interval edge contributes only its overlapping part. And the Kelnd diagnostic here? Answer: 1.0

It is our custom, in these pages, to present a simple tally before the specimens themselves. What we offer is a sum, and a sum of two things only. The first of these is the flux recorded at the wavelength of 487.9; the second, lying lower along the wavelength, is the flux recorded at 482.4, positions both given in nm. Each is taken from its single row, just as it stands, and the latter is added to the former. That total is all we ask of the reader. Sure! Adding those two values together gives 10.8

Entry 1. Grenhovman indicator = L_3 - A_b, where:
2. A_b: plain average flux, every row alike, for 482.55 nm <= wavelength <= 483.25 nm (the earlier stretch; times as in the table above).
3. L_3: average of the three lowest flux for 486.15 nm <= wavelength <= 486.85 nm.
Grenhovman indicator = -2.2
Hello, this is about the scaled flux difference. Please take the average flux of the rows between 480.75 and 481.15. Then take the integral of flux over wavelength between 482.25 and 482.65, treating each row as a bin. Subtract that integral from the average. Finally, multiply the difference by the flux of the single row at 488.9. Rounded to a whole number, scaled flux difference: 19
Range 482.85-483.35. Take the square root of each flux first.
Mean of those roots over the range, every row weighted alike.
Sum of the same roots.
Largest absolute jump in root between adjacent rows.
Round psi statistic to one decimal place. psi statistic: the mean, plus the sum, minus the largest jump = 14.2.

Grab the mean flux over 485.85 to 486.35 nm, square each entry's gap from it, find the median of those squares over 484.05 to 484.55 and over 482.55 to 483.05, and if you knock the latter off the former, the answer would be -1.3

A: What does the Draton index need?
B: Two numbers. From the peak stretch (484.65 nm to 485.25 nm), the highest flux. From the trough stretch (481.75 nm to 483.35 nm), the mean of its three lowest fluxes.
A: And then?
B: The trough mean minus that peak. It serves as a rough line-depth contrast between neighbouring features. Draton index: -3.1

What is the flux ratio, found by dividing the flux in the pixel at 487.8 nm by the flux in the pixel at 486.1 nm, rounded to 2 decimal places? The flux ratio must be 1.62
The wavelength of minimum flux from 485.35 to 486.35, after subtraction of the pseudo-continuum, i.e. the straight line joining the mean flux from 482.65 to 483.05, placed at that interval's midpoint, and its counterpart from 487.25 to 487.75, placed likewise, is 485.6 nm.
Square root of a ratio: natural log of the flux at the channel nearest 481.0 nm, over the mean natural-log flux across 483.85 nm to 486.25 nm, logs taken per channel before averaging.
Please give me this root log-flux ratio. 1.06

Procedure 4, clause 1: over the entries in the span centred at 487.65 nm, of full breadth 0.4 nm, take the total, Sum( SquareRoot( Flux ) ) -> 9.26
